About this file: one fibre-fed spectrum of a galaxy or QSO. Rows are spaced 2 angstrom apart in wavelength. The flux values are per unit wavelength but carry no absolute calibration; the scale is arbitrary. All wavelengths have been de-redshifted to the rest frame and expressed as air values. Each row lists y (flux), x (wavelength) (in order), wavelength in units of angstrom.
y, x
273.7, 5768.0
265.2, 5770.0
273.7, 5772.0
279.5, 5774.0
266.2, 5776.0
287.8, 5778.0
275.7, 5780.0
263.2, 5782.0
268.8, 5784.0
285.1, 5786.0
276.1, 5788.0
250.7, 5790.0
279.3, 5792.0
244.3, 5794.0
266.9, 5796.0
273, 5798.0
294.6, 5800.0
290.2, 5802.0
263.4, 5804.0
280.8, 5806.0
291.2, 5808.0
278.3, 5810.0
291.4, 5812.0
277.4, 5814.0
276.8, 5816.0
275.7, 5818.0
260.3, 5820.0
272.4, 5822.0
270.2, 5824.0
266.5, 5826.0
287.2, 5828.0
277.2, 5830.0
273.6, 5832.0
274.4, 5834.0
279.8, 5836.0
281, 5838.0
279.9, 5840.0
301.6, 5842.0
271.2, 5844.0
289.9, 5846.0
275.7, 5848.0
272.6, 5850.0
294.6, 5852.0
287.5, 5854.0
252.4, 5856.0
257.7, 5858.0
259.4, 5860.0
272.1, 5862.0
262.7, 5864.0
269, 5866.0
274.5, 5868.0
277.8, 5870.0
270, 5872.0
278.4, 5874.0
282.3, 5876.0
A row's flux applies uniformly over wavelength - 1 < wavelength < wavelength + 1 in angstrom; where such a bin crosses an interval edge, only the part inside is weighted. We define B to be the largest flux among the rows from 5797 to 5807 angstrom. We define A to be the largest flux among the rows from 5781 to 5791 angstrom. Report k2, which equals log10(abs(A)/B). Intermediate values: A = 285.1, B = 294.6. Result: -0.014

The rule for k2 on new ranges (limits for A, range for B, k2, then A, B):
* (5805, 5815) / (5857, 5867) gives 0.030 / 291.4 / 272.1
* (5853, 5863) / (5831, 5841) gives 0.010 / 287.5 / 281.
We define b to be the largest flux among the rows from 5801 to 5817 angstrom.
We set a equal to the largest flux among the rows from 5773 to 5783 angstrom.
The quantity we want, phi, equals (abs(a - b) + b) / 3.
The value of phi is 98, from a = 287.8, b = 291.4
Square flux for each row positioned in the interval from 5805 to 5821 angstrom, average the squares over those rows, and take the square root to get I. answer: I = 279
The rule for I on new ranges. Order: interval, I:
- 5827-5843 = 282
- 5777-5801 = 272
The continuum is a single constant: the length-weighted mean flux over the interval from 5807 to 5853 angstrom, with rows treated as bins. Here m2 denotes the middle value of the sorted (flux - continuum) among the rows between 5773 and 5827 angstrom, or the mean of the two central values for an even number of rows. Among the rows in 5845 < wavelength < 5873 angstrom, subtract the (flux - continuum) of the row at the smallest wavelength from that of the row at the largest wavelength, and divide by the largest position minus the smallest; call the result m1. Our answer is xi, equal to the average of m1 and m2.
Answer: -2.1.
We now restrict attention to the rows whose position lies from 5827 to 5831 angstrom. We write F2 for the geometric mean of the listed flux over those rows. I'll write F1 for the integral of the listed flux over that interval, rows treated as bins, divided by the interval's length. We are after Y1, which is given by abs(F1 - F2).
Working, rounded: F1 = 282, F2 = 282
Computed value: 0.04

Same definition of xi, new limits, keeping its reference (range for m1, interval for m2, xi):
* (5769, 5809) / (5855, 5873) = -4.7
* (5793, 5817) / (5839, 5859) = 0.1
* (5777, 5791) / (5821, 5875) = -3.9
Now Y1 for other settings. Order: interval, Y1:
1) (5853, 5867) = 0.21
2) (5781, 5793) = 0.24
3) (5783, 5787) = 0.12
